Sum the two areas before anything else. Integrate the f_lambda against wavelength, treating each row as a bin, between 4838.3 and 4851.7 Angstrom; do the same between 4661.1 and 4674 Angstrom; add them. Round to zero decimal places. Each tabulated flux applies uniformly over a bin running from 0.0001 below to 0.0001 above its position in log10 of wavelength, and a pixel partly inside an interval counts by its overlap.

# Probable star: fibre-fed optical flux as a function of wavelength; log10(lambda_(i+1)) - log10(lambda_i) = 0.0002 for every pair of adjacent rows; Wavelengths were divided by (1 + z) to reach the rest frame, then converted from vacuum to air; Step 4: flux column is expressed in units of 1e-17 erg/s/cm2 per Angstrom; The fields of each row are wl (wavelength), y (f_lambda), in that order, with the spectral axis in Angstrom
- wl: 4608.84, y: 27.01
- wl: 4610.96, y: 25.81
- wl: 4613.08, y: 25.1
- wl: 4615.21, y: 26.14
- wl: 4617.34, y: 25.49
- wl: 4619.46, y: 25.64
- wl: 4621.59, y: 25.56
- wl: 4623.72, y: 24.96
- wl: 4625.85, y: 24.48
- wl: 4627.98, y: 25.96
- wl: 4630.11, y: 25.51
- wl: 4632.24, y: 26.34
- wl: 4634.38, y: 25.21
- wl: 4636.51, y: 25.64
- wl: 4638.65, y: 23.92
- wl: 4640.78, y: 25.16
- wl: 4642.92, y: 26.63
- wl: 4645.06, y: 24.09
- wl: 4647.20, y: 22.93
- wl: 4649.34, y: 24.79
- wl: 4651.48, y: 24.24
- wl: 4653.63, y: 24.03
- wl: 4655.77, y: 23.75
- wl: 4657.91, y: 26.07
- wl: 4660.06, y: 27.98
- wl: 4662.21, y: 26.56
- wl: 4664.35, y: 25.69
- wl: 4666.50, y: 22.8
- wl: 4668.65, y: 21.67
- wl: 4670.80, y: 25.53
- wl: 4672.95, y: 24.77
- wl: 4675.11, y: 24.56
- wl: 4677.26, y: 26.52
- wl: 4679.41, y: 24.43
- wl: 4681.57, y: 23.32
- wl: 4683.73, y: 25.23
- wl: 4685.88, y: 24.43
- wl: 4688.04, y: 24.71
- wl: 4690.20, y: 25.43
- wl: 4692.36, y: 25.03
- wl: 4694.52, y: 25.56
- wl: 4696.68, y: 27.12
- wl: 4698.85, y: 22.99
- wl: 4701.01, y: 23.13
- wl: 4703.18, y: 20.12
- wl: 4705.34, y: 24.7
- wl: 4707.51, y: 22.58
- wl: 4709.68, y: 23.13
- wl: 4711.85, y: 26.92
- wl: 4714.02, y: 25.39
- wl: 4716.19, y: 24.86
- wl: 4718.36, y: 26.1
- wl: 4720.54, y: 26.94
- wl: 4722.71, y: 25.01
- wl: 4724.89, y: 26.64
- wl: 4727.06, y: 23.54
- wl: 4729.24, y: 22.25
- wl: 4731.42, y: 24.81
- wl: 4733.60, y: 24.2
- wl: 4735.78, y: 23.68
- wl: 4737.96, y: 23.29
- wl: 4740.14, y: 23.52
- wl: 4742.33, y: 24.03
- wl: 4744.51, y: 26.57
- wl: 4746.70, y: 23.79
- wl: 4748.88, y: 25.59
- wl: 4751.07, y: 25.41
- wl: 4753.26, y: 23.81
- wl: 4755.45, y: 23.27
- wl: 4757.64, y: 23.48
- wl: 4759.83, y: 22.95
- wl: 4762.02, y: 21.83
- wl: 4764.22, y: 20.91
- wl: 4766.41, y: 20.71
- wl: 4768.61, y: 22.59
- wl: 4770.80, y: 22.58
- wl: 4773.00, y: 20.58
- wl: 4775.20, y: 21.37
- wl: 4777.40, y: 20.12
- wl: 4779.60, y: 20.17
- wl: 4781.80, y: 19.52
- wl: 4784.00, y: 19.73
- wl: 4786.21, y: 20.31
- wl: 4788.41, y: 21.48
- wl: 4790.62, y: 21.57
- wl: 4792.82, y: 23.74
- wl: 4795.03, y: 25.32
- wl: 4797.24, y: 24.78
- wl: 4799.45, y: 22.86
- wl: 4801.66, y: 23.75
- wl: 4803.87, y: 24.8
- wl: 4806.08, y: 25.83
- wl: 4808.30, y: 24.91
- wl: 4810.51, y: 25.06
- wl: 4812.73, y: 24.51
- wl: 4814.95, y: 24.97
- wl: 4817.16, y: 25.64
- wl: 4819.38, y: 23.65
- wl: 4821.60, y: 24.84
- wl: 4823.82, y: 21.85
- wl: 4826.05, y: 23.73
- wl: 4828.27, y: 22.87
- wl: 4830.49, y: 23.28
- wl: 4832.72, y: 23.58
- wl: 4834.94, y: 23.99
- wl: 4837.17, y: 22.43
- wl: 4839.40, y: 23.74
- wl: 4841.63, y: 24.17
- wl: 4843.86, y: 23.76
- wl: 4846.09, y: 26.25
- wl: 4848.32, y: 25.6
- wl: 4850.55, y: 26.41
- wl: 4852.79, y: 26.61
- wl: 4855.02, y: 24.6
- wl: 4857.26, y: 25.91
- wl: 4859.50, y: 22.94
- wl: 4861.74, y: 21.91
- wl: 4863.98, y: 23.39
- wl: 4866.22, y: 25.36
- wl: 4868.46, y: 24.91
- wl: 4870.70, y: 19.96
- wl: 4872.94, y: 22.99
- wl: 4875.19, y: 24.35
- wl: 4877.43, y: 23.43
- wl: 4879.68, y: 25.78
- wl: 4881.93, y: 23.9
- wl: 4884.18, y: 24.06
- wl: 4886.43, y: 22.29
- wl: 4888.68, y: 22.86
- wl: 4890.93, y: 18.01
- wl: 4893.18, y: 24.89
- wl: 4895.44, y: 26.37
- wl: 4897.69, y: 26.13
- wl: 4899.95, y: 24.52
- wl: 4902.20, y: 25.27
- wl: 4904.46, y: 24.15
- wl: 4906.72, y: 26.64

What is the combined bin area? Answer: 651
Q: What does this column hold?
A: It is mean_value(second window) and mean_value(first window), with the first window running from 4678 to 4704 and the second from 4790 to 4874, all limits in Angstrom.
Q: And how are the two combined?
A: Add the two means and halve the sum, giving 24.2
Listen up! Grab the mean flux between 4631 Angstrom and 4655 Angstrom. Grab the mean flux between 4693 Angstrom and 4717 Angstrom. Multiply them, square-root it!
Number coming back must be 24.5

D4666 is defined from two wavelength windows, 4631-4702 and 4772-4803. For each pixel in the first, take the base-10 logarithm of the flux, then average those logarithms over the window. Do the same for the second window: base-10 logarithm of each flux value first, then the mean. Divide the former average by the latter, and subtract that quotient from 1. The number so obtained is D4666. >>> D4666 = -0.043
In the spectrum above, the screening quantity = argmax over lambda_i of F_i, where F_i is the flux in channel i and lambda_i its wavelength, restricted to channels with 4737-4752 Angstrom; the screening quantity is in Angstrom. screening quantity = 4744.51 Angstrom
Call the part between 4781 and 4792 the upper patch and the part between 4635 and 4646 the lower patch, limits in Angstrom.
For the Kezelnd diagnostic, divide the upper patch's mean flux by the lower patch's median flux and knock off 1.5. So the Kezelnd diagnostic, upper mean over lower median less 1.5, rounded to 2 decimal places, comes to -0.68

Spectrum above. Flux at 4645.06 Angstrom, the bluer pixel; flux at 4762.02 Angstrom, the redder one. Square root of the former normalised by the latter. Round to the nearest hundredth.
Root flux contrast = 1.05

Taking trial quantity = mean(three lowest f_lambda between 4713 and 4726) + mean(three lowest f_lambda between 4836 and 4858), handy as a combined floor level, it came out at 48.4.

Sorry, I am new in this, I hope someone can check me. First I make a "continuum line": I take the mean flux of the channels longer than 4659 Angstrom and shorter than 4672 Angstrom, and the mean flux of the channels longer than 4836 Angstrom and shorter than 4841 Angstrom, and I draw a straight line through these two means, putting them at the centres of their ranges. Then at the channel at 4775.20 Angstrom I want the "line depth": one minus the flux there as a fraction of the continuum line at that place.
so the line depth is 0.10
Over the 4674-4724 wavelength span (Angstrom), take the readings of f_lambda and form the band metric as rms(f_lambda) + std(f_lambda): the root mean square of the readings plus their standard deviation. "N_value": 26.4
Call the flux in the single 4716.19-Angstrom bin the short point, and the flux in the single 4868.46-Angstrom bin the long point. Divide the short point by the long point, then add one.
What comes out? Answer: 2.00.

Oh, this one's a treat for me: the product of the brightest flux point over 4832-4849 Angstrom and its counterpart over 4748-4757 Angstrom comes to 672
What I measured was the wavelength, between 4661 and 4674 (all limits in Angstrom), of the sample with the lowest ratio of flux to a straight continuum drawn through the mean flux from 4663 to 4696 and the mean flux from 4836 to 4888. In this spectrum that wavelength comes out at 4668.65 Angstrom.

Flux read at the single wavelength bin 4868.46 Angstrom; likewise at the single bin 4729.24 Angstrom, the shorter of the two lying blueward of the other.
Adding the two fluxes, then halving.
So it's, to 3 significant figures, 23.6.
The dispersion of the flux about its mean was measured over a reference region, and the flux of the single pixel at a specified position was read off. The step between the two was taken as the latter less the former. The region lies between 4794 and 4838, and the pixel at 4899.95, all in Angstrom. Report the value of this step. 23.4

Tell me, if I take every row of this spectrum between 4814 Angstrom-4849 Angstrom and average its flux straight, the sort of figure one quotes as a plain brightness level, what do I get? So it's 24.0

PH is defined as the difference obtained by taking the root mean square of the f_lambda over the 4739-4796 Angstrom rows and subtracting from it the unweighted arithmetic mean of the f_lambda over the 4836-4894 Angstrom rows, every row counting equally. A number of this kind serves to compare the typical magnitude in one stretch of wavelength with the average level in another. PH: -1.3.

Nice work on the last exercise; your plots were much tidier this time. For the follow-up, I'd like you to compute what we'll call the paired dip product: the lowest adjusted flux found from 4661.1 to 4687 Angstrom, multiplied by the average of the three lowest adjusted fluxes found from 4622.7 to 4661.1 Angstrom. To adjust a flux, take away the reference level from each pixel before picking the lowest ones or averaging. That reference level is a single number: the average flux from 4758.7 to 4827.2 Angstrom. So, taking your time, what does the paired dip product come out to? -0.83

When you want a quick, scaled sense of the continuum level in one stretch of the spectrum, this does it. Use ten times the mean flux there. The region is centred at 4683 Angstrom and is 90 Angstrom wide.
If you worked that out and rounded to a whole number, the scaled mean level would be 247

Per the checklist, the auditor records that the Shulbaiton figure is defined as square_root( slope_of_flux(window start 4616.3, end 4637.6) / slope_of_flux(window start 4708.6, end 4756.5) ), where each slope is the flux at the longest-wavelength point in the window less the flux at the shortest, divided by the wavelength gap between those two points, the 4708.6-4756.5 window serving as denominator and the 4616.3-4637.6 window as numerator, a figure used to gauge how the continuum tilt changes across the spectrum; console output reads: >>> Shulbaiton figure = 1.6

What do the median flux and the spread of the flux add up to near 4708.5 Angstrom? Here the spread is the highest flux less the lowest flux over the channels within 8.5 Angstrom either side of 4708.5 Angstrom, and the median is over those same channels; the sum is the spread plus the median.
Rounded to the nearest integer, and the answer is 31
